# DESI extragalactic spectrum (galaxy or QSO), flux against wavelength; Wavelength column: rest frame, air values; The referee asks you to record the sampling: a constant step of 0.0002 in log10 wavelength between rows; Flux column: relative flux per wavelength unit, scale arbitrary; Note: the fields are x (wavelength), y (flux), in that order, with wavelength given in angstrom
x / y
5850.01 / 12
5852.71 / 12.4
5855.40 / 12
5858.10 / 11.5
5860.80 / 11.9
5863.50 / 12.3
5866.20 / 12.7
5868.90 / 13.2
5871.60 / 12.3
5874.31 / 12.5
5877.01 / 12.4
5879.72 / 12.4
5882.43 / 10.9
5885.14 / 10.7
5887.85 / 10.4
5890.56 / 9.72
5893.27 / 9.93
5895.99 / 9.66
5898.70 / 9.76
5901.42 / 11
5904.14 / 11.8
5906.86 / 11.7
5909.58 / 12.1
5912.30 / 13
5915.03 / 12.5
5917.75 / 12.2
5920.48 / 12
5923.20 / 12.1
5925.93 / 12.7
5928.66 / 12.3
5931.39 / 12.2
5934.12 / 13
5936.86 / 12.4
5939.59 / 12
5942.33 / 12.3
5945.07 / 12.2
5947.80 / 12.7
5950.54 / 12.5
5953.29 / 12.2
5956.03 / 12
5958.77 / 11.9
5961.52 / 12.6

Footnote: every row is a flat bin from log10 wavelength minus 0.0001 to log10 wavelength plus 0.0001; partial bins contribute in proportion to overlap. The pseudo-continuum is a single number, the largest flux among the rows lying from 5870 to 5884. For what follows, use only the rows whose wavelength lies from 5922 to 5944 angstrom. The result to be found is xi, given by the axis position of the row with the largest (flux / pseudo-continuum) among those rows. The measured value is 5934.12 angstrom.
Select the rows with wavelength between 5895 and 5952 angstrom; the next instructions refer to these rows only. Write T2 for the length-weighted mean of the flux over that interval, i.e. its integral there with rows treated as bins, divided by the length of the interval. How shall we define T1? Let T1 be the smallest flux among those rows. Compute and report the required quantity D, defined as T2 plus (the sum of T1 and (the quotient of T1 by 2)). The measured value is 26.5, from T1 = 9.66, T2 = 12.0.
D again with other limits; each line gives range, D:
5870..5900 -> 25.5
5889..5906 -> 24.8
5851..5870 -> 29.5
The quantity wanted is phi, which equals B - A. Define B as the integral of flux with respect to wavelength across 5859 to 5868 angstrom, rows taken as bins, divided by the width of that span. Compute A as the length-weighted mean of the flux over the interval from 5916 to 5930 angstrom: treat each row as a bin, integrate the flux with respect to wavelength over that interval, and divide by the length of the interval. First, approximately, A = 12.3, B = 12.31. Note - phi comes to 0.0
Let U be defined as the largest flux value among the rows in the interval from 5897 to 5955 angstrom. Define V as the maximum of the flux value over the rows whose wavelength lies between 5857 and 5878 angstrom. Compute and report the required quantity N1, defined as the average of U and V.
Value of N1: 13.1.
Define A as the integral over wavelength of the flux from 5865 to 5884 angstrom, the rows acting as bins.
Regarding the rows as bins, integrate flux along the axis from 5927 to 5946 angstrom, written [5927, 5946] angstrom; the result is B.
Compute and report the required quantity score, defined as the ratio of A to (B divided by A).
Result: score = 234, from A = 234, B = 235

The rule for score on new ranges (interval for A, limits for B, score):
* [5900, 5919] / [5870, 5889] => 235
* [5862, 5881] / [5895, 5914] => 263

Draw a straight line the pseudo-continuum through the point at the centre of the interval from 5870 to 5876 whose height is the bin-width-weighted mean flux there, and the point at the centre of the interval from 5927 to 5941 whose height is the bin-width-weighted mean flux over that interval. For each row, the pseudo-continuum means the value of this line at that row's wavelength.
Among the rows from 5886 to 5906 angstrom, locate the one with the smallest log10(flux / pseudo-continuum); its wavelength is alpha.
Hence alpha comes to 5895.99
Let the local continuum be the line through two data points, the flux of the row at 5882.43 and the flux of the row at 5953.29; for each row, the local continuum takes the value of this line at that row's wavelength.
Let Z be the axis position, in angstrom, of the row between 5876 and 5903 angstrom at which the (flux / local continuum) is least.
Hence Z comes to 5895.99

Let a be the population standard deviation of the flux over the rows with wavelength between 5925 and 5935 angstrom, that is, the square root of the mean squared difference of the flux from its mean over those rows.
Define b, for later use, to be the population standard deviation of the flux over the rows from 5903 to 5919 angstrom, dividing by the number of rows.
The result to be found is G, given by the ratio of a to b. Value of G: 0.73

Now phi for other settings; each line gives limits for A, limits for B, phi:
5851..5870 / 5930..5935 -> 0.3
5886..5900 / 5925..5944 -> 2.5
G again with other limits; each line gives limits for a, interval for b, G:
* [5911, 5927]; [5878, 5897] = 0.40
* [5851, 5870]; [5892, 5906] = 0.62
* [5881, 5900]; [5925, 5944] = 1.52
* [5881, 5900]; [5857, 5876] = 0.93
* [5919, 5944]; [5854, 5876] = 0.64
